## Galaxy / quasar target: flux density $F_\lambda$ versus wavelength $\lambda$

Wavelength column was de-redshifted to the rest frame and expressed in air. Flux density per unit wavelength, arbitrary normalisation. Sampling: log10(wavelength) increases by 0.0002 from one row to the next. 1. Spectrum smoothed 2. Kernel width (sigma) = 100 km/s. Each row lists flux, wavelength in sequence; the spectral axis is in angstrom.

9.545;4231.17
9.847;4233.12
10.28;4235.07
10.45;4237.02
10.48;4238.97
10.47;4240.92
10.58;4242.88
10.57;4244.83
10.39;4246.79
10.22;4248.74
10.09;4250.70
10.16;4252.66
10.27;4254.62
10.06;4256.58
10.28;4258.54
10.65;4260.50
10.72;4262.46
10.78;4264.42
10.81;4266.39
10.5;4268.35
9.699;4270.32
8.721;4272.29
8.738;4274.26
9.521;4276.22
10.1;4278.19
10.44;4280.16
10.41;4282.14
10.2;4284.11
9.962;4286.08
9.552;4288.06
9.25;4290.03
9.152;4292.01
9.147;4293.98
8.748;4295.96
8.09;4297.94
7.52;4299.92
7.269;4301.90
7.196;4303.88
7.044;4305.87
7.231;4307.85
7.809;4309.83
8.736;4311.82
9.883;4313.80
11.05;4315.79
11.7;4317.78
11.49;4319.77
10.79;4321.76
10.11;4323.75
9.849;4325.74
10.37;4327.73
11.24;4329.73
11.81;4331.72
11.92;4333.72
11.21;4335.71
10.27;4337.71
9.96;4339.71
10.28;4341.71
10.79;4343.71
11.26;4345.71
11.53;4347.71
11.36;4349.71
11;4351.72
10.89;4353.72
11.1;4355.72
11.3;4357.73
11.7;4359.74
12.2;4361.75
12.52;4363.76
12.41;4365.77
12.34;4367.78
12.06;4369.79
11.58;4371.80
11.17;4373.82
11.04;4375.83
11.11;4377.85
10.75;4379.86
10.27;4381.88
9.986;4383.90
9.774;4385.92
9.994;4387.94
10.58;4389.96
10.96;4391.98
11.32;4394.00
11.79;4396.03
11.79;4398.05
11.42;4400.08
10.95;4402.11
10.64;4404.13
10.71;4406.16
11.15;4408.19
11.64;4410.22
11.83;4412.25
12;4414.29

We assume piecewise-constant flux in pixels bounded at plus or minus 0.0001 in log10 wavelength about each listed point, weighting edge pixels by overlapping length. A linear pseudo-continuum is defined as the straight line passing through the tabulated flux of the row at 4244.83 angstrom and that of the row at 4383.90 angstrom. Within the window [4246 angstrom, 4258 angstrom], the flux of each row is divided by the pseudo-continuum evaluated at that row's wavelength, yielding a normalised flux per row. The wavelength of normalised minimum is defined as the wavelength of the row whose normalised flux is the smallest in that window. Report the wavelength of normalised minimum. 4256.58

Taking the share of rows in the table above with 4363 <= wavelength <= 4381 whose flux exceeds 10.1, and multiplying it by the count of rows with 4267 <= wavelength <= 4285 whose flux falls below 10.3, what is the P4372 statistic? 6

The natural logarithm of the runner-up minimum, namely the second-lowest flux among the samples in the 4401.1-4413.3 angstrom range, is 2.37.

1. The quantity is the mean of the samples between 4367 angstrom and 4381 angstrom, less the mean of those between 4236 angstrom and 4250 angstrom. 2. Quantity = 1.0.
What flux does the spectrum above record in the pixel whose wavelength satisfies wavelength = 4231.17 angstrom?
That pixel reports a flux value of 9.545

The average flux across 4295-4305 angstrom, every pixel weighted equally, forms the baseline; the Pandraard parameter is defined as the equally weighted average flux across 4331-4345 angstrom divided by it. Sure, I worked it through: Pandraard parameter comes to 1.40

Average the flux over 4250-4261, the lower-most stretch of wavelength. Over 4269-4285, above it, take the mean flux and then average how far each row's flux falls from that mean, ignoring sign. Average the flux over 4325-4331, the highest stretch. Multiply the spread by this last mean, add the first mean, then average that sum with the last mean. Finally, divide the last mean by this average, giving 0.79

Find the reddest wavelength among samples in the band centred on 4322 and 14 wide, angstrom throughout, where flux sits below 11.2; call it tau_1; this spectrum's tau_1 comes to 4327.73 angstrom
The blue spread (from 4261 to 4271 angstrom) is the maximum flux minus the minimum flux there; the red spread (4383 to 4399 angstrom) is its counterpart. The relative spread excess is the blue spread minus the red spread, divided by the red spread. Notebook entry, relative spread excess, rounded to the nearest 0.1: -0.4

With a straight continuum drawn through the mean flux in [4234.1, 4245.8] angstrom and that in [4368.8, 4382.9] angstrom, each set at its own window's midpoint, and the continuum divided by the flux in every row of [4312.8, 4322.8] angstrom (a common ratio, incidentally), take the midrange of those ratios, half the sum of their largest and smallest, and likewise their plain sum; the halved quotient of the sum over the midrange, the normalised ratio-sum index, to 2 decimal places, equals 2.45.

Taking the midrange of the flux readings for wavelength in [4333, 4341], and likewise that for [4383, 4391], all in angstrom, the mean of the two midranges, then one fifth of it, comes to 2.11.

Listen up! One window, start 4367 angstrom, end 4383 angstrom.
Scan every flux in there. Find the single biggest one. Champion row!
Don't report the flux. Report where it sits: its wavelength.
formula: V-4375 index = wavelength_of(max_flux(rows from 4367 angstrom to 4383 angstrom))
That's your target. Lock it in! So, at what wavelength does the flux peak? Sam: 4367.78 angstrom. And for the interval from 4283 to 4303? 4284.11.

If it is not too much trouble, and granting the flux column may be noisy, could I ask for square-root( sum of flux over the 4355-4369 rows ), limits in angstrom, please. 9.1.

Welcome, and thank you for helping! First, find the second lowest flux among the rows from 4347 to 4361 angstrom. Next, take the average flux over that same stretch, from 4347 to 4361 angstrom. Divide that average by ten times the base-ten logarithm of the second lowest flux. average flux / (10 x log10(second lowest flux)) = 1.08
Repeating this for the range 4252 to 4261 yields 1.02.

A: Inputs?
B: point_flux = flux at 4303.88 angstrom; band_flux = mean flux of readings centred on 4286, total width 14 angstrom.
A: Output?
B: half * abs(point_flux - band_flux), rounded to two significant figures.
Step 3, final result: 1.3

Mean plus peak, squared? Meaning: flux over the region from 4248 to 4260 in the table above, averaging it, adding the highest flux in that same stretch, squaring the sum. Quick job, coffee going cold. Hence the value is 419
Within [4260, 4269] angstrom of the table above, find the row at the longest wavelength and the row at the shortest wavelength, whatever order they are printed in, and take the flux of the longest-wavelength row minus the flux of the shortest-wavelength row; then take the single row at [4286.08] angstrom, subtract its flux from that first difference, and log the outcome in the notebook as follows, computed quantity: -10.1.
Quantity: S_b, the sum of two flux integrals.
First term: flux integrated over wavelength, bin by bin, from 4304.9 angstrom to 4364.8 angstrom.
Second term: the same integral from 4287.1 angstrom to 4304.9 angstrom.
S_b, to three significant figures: 786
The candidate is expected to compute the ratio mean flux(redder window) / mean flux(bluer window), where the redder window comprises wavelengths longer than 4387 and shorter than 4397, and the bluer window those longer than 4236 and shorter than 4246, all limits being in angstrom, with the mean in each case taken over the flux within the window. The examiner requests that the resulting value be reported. 1.04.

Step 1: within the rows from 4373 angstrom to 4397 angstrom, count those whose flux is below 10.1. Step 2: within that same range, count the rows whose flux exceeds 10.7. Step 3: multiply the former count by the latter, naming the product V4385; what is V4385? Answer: 21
